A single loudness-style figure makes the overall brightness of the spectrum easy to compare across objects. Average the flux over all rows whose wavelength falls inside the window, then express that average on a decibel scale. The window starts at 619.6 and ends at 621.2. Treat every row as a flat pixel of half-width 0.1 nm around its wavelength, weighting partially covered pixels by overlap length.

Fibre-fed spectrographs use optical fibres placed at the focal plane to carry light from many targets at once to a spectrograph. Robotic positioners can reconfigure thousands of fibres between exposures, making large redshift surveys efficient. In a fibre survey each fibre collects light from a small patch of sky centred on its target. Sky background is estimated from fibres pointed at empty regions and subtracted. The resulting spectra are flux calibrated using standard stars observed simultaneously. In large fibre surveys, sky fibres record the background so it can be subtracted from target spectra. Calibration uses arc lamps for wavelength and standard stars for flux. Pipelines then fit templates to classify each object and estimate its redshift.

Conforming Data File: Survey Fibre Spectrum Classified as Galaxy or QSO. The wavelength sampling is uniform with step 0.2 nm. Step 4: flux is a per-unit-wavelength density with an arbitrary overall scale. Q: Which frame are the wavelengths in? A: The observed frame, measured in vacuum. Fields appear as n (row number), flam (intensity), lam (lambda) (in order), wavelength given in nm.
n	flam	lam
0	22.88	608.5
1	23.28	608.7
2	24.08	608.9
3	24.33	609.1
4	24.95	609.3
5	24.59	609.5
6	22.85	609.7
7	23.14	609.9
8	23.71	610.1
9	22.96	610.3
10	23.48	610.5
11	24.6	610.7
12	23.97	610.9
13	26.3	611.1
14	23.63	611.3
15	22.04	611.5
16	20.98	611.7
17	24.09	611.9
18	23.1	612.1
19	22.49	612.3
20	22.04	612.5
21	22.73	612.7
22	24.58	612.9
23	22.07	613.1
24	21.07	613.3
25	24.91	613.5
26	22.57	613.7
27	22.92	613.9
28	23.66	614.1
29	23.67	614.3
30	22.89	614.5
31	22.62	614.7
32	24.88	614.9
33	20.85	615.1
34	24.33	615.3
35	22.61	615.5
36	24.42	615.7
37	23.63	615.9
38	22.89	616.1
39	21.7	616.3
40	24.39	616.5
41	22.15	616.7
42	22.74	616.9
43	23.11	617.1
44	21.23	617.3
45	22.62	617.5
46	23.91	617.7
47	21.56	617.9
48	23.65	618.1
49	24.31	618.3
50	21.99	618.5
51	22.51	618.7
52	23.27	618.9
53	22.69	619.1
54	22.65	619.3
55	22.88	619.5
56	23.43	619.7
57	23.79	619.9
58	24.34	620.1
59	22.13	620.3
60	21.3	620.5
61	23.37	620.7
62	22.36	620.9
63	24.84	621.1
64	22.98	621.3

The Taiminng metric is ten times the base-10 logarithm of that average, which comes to 13.7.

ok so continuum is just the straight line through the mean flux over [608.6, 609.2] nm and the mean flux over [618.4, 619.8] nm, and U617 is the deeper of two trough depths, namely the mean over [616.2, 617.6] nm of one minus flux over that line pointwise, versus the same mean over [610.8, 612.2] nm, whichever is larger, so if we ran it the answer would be 0.0197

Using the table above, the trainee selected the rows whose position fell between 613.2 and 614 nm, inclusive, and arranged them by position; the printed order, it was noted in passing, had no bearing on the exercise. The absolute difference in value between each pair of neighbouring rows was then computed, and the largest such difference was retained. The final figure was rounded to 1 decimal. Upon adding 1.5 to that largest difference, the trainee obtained 5.3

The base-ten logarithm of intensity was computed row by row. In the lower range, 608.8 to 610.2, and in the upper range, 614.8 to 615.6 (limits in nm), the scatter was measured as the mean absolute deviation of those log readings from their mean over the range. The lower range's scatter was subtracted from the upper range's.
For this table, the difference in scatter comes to 0.016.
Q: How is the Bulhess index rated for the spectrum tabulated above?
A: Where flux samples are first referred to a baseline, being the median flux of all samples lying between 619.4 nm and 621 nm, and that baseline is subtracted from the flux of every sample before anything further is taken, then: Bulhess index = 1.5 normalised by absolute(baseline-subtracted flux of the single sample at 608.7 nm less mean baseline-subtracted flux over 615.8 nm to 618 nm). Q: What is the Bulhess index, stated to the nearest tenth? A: 2.7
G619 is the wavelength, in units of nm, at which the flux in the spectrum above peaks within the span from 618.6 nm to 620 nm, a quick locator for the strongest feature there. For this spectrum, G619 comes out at 619.9 nm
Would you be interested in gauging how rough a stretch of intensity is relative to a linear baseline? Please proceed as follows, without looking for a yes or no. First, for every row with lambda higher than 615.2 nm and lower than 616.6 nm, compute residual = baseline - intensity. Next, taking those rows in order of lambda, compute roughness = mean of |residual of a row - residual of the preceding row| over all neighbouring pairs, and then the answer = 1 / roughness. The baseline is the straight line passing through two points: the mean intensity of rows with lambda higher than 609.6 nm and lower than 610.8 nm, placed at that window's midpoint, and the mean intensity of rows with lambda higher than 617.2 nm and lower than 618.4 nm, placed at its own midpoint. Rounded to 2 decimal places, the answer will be 0.67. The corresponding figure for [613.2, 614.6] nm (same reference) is 0.74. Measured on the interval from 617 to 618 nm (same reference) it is 0.58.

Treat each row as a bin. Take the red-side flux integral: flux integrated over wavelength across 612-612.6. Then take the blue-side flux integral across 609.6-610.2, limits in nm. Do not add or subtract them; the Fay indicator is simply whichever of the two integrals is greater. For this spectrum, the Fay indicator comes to 13.9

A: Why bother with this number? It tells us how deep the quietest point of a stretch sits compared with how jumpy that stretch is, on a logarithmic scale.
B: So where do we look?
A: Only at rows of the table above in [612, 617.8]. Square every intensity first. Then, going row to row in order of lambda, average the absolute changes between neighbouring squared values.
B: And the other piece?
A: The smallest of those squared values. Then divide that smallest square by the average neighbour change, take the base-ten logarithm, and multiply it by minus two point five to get -2.00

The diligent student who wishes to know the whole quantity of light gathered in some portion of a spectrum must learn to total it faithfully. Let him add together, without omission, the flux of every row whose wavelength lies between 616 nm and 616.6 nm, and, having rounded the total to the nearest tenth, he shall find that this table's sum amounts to 69.0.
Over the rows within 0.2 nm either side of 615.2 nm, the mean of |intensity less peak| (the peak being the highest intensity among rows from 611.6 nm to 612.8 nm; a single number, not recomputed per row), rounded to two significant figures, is 1.7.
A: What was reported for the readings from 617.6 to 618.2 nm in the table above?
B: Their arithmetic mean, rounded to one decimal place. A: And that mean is 23.0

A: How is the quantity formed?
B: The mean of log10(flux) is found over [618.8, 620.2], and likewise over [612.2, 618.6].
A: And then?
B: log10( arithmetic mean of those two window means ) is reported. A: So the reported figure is 0.135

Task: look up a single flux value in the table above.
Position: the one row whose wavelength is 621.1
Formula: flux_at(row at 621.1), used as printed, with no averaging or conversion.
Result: 24.84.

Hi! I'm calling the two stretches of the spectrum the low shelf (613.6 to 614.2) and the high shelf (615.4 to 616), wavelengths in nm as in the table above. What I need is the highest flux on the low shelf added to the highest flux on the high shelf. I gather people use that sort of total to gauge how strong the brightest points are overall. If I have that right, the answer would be 48.1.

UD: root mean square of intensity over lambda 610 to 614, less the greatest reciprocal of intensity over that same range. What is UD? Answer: 23.2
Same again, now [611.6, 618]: 22.9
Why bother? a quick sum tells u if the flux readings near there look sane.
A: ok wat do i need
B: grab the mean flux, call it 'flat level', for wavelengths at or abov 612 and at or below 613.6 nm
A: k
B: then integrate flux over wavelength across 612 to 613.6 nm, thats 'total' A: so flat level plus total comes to 59.5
